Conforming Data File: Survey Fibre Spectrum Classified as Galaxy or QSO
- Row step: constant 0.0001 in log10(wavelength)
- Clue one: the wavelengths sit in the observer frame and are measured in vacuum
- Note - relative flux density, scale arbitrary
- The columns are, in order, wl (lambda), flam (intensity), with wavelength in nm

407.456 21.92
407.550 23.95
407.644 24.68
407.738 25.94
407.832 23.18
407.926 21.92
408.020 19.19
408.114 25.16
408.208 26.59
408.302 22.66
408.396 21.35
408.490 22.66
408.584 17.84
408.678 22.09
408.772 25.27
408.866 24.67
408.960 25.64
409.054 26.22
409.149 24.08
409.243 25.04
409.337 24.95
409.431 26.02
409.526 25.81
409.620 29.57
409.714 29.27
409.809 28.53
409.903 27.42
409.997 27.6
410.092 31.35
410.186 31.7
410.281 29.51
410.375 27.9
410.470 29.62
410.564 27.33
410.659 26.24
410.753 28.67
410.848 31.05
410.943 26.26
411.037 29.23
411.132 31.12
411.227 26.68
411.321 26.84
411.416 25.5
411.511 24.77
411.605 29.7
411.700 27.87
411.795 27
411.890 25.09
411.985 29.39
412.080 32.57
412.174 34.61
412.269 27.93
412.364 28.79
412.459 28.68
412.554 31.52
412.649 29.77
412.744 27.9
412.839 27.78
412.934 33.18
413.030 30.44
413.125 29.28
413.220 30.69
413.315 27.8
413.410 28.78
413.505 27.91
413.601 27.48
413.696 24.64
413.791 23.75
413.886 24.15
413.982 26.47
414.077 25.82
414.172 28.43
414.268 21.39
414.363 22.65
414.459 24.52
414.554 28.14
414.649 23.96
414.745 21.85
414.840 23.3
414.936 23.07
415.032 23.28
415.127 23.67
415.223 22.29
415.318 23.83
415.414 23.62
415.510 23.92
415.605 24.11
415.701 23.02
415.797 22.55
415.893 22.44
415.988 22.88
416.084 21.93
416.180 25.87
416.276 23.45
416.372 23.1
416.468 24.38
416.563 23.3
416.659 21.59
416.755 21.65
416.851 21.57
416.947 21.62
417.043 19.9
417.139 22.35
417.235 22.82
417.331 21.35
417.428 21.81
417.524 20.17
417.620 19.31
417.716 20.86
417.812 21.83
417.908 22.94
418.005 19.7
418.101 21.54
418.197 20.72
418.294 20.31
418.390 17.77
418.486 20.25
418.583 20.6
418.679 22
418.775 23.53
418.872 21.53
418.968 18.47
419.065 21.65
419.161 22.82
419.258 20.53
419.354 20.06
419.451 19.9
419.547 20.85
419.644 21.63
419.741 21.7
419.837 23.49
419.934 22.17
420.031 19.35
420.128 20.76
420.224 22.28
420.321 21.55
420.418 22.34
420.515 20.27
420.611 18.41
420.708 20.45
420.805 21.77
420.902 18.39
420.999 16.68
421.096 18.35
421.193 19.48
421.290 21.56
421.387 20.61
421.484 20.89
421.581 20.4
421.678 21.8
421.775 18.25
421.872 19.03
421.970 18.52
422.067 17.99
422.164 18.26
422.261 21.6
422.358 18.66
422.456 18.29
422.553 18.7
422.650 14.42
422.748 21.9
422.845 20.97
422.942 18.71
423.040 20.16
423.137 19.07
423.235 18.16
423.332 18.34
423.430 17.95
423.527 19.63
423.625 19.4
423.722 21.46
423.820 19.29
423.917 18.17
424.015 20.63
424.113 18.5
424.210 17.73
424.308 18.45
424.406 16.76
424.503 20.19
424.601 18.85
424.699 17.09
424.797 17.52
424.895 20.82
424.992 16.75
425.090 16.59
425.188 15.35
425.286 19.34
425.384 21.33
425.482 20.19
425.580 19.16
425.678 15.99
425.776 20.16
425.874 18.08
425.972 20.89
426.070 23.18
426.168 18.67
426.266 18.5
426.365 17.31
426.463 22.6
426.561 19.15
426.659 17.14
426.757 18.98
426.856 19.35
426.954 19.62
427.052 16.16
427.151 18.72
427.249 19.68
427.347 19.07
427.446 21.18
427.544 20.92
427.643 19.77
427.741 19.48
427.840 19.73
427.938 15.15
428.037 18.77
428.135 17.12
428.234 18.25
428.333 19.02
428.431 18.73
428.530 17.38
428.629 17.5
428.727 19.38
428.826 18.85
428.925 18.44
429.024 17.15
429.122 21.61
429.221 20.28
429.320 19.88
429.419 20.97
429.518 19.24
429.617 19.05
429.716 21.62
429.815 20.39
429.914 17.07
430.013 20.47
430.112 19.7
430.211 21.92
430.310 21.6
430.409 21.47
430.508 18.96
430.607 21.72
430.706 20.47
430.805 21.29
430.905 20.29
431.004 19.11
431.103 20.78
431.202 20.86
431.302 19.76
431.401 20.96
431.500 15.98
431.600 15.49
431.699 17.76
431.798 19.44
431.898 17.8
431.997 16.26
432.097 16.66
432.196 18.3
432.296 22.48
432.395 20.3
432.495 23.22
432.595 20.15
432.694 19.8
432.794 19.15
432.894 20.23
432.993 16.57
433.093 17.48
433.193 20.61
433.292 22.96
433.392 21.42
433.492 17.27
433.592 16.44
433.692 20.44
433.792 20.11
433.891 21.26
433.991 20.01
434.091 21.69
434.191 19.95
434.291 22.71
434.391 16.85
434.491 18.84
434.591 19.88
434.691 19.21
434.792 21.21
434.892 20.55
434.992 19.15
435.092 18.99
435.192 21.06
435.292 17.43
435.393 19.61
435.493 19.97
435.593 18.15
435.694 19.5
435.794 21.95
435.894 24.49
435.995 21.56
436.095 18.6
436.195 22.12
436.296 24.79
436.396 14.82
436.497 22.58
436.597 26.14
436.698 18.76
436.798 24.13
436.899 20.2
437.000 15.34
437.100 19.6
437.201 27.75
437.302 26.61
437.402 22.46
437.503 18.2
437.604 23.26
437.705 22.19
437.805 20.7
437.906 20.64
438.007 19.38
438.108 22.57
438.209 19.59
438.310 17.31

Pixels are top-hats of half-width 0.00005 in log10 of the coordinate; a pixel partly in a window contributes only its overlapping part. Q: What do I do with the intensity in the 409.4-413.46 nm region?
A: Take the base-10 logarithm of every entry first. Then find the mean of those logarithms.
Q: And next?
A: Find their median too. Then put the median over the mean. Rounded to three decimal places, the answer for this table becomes 1.000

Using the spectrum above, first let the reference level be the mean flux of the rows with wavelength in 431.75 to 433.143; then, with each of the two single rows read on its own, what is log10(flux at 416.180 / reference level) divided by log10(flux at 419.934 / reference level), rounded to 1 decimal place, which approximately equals 2.0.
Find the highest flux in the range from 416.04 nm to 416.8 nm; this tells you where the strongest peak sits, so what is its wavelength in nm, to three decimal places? 416.180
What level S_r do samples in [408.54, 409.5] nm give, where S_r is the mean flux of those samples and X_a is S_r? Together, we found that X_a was 24.2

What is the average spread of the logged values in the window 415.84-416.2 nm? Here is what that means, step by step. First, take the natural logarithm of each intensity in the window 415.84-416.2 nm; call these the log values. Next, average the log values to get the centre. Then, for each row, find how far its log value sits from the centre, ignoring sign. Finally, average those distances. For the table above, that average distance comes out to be 0.0538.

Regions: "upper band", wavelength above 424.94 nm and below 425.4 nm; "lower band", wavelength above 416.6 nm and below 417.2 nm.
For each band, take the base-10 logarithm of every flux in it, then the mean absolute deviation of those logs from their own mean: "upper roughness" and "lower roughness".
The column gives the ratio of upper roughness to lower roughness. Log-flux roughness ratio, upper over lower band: 4.4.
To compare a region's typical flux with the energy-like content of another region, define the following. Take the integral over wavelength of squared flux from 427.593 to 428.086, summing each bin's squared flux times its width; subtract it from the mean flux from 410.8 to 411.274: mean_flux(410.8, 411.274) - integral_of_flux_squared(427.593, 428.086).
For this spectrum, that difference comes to -143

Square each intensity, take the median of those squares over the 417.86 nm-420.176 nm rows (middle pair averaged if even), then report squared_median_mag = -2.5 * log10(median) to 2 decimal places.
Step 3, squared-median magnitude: -6.59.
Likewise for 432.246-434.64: -6.52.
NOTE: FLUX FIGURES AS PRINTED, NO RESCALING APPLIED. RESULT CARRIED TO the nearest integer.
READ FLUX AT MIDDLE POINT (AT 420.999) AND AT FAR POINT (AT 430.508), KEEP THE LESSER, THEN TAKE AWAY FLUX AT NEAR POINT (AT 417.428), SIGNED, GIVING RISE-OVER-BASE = -5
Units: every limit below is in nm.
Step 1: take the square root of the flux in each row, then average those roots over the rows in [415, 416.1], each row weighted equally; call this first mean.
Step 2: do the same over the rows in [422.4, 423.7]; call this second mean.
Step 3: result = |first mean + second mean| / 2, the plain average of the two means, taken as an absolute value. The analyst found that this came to 4.58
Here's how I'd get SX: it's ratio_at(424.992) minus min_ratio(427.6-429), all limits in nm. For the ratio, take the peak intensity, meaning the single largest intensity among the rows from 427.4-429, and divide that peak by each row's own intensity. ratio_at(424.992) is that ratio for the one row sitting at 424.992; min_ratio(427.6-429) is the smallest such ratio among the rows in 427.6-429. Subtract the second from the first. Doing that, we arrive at 0.193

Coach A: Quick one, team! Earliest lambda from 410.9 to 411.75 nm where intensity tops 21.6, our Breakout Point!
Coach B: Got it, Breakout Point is 410.943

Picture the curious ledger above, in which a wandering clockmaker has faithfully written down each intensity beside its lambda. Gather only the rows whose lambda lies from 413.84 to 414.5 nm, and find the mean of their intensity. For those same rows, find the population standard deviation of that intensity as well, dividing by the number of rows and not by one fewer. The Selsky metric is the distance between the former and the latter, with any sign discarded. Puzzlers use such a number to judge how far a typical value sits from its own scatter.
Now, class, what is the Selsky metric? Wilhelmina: 22.6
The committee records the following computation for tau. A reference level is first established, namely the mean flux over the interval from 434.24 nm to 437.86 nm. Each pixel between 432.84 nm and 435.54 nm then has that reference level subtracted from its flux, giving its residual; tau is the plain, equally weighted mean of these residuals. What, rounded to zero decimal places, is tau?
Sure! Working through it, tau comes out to -1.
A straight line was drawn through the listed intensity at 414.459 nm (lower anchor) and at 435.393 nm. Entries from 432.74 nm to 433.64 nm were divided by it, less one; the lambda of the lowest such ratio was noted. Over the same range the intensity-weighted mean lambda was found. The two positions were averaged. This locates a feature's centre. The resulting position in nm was 433.39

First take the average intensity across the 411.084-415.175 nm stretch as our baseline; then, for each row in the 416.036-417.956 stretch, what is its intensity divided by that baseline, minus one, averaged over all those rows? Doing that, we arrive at -0.19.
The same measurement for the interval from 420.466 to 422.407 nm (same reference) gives -0.28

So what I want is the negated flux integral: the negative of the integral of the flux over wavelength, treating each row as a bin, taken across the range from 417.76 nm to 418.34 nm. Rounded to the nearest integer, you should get -12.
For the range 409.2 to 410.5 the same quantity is -37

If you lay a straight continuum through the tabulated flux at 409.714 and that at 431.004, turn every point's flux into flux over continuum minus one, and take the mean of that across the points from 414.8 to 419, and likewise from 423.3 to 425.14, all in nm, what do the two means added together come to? -0.31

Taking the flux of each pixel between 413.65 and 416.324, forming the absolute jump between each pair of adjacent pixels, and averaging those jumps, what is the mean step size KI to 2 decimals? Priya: 1.57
